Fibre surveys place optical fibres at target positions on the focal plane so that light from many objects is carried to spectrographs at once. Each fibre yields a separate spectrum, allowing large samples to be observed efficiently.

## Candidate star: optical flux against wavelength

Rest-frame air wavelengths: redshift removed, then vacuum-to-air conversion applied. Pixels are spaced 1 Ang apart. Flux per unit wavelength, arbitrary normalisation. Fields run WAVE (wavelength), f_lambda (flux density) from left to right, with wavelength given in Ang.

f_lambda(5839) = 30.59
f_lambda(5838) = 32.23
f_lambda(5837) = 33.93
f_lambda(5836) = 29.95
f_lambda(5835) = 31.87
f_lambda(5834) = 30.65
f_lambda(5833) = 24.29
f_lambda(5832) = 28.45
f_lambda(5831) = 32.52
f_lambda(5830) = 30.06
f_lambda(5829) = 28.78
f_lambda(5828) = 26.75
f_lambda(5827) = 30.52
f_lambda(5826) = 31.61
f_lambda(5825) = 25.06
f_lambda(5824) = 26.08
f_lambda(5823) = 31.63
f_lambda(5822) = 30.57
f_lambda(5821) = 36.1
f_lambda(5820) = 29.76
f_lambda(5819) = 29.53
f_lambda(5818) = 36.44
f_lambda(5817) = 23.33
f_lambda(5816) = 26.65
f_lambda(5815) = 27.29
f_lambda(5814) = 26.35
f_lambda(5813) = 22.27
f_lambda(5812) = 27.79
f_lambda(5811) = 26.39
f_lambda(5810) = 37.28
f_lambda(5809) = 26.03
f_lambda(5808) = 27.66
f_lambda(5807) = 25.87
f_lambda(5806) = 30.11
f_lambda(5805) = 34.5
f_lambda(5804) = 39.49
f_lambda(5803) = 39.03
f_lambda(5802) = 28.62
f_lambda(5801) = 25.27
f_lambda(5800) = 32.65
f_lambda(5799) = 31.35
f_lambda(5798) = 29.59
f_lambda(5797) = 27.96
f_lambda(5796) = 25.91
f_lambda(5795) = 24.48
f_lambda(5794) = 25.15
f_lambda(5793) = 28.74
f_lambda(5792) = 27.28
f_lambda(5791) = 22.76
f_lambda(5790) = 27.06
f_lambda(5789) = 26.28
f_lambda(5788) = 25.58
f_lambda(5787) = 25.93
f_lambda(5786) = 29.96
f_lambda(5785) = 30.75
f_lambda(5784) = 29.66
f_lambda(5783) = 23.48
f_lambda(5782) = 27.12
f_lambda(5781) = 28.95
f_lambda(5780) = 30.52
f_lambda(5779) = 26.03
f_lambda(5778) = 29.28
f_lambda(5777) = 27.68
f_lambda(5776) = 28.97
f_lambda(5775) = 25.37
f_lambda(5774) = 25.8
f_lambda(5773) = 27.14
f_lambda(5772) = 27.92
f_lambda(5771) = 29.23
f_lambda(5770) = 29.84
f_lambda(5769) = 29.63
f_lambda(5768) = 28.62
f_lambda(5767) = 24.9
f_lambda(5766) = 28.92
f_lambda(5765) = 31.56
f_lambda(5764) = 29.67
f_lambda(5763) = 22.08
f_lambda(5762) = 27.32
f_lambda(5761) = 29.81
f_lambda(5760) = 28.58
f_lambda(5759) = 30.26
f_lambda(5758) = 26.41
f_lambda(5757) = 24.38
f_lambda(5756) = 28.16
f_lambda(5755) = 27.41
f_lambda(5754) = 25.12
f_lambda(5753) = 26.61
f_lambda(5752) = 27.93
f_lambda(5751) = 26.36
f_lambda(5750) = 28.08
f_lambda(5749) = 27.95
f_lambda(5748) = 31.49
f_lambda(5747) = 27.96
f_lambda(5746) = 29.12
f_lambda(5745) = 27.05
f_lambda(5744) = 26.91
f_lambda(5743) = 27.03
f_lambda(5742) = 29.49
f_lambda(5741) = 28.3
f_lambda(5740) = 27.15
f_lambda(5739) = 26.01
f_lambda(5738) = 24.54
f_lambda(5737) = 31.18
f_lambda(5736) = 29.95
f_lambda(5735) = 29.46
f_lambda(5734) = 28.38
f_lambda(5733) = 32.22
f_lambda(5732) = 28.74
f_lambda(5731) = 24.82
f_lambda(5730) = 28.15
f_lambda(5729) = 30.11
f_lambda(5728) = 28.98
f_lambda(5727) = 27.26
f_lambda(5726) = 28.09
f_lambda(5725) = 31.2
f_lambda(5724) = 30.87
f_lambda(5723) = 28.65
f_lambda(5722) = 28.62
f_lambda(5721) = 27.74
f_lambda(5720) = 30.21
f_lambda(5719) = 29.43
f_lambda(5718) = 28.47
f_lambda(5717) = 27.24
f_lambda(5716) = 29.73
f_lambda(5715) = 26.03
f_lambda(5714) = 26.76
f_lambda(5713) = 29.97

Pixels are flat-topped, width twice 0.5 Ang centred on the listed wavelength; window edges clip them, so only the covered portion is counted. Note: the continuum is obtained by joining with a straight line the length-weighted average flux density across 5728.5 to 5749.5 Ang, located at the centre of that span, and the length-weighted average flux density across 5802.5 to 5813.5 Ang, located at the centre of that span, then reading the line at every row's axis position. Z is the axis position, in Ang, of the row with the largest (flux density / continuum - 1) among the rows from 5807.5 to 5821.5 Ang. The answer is 5810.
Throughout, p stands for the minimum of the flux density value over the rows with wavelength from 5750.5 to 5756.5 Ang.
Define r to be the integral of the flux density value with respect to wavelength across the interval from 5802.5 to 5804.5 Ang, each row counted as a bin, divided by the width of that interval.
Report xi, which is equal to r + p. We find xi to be 64.4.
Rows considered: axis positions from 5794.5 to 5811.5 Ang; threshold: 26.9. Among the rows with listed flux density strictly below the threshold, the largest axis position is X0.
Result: 5811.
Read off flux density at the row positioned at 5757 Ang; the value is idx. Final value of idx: 24.38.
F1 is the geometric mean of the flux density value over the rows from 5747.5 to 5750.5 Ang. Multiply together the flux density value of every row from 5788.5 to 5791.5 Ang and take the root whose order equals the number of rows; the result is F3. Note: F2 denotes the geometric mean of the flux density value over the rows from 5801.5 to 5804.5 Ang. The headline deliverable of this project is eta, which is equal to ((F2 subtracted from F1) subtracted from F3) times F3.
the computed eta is 797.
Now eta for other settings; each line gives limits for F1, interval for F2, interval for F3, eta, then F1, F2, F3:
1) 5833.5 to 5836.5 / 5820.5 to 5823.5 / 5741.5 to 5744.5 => 824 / 30.8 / 32.7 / 27.8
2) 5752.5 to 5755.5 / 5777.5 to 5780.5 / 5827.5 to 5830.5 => 874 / 26.4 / 28.5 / 28.5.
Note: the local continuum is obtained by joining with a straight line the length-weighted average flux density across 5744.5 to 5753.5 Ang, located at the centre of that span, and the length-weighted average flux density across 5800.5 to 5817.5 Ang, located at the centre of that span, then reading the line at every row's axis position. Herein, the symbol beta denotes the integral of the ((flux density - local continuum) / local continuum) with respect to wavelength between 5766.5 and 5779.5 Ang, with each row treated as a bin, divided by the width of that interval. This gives -0.026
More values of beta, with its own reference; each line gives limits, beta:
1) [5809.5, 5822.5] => 0.001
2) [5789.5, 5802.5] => -0.048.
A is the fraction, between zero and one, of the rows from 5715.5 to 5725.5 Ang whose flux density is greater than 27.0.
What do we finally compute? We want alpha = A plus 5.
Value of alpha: 6.0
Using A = 1.0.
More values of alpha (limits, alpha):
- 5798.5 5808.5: 5.8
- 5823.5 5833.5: 5.6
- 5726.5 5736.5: 5.9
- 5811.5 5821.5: 5.6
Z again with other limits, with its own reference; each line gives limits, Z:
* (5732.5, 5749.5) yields 5733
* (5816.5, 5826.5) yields 5818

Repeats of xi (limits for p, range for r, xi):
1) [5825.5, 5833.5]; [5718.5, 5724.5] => 53.5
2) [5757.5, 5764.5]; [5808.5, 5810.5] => 53.7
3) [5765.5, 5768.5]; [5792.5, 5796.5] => 51.0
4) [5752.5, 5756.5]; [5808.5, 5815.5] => 52.7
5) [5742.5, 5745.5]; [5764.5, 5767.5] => 55.4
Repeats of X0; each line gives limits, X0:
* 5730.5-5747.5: 5739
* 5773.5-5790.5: 5789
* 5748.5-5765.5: 5763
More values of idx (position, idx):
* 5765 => 31.56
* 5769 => 29.63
